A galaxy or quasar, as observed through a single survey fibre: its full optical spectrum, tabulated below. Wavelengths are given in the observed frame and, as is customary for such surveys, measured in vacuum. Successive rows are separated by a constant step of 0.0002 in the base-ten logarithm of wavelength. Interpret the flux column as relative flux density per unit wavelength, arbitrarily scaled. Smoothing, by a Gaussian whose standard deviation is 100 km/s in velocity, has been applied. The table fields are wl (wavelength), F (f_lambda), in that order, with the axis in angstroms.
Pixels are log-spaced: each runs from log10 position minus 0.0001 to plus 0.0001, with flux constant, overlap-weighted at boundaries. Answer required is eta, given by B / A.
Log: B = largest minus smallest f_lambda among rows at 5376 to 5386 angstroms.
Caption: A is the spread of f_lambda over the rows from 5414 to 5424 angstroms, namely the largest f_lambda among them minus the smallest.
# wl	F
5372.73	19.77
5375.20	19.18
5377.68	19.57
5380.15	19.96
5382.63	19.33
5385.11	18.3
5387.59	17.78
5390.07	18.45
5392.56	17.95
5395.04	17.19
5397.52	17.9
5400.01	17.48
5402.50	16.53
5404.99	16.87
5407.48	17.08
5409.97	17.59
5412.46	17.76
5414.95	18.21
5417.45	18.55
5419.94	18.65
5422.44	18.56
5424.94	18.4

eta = 3.8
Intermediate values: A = 0.4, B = 1.7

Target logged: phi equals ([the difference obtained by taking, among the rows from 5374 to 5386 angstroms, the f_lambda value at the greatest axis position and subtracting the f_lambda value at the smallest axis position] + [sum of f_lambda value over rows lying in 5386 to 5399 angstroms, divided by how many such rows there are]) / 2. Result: 8.5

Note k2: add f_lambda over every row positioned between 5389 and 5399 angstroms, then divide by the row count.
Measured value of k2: 17.9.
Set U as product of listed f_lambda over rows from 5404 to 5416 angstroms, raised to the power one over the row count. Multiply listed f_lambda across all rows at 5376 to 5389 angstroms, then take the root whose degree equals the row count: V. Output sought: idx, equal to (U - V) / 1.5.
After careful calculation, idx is -1.0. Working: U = 17.5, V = 19.0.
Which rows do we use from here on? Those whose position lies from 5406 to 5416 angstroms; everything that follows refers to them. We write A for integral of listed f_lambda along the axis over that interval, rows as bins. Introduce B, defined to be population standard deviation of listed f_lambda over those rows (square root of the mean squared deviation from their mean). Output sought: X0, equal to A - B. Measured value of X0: 176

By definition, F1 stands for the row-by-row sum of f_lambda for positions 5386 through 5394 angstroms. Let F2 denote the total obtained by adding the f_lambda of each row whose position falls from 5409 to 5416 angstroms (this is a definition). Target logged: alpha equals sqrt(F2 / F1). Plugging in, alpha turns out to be 0.99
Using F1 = 54.2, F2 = 53.6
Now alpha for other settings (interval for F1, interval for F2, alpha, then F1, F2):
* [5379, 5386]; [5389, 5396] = 0.96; 57.6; 53.6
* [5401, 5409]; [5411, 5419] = 1.04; 50.5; 54.5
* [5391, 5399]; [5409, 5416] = 1.00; 53.0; 53.6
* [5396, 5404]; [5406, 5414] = 1.00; 51.9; 52.4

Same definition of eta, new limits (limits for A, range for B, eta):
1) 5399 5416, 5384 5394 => 0.4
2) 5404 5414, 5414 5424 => 0.5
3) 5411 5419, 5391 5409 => 1.8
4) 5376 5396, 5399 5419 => 0.7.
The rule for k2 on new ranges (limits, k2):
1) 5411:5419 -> 18.2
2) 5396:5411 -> 17.2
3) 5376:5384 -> 19.6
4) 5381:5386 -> 18.8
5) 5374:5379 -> 19.4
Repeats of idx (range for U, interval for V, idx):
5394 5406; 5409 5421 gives -0.6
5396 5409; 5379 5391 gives -1.1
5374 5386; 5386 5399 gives 0.9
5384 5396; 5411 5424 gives -0.3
